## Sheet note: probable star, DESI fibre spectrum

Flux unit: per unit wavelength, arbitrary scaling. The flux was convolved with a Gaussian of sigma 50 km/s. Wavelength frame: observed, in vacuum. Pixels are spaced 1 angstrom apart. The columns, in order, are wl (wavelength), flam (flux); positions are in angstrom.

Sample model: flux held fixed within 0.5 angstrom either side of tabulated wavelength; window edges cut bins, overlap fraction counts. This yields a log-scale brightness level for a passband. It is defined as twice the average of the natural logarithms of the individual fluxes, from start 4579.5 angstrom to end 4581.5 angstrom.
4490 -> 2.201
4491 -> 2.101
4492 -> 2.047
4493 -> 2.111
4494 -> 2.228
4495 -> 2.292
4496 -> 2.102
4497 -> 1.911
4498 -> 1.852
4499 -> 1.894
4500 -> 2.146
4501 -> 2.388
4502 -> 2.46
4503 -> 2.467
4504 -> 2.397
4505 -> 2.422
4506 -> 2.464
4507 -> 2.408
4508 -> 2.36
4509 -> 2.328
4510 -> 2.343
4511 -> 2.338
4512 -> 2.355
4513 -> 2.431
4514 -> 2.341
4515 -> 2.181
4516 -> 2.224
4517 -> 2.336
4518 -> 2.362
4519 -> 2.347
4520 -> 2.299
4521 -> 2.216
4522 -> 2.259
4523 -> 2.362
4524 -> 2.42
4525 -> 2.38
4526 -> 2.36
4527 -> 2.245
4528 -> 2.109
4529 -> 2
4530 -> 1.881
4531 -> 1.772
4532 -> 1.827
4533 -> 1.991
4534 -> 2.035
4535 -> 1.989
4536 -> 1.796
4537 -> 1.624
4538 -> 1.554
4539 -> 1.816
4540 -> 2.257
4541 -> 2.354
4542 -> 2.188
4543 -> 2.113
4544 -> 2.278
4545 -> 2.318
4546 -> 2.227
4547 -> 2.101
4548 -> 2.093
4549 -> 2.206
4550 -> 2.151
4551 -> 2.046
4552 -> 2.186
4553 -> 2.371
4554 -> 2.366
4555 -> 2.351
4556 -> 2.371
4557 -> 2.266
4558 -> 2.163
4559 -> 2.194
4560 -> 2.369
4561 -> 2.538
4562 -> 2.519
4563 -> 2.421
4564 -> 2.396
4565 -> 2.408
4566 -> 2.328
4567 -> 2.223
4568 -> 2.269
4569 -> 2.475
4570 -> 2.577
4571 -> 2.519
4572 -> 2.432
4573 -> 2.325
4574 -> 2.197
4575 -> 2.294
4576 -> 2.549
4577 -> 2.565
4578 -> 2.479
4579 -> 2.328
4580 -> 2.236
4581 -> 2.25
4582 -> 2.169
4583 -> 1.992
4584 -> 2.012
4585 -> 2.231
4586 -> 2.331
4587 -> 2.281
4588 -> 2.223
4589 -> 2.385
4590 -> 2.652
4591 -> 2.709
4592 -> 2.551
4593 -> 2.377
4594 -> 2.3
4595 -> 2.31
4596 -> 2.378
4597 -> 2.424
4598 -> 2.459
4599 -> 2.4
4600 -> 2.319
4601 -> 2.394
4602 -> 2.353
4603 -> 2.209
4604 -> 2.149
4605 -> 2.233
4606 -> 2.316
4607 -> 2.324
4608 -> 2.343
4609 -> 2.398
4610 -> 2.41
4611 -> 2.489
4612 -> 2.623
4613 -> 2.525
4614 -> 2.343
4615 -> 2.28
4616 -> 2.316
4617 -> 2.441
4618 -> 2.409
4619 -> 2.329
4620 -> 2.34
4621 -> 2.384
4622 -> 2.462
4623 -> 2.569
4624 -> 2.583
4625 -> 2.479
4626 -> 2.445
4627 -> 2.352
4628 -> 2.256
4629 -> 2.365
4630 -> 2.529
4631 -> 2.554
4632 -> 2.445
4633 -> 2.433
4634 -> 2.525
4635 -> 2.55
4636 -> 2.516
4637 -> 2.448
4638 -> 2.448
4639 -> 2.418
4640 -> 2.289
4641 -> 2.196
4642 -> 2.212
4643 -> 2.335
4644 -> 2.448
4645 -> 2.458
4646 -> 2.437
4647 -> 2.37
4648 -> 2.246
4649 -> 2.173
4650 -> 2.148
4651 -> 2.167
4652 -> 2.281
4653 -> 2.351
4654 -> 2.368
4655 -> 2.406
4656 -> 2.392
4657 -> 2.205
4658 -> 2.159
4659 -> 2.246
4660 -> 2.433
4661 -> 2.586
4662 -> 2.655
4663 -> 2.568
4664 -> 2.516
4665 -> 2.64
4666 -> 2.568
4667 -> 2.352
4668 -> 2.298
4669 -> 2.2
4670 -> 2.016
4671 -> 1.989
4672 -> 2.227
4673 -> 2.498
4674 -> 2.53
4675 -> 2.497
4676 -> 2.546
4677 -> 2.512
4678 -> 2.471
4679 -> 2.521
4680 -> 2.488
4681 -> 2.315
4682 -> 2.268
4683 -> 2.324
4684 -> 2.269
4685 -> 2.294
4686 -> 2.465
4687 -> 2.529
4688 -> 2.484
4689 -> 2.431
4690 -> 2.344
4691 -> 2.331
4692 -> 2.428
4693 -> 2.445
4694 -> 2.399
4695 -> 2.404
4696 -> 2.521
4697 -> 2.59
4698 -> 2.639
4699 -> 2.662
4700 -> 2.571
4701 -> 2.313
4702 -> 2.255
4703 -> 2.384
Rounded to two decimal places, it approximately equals 1.62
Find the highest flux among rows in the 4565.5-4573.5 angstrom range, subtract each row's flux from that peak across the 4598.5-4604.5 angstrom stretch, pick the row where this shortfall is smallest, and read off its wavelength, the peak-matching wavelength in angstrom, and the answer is 4599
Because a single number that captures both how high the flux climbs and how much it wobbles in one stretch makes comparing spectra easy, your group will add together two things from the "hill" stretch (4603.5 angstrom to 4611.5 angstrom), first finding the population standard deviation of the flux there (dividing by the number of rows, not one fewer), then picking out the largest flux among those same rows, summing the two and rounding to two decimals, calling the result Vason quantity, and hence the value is 2.59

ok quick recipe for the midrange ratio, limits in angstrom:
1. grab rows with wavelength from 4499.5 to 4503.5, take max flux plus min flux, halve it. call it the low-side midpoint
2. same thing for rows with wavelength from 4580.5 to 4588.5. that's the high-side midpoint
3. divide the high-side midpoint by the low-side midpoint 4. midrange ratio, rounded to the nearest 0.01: 0.94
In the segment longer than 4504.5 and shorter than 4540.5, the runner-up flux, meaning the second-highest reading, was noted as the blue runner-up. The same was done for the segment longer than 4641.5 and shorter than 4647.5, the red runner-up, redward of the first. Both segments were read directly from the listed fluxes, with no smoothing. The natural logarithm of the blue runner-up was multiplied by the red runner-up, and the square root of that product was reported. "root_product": 1.47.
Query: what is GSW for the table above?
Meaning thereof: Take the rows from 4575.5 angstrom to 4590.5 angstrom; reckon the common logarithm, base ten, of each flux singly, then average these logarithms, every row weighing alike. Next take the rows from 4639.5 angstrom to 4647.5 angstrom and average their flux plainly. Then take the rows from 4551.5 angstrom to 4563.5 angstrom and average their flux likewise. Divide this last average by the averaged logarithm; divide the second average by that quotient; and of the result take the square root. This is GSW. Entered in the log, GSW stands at 0.60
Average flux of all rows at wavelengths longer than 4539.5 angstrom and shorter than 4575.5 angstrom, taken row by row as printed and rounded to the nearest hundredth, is 2.30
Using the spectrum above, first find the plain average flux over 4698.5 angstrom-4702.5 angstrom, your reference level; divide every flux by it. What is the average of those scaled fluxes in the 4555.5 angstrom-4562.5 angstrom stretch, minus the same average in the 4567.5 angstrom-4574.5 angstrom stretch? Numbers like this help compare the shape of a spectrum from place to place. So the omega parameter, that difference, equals -0.02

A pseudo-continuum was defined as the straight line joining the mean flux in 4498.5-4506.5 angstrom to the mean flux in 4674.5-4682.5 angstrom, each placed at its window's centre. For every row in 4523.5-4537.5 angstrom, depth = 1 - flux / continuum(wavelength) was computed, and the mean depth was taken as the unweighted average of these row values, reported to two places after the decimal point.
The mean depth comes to 0.14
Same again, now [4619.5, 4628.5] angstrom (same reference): -0.01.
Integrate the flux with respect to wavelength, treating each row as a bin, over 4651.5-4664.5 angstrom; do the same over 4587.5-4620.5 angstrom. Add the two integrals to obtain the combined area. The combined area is 110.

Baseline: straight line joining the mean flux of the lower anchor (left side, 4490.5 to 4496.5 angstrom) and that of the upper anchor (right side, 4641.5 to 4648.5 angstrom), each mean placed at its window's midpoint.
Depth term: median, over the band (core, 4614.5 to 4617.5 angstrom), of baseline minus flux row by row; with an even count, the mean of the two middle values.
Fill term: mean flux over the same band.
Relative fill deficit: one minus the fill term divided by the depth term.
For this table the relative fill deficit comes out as -1485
